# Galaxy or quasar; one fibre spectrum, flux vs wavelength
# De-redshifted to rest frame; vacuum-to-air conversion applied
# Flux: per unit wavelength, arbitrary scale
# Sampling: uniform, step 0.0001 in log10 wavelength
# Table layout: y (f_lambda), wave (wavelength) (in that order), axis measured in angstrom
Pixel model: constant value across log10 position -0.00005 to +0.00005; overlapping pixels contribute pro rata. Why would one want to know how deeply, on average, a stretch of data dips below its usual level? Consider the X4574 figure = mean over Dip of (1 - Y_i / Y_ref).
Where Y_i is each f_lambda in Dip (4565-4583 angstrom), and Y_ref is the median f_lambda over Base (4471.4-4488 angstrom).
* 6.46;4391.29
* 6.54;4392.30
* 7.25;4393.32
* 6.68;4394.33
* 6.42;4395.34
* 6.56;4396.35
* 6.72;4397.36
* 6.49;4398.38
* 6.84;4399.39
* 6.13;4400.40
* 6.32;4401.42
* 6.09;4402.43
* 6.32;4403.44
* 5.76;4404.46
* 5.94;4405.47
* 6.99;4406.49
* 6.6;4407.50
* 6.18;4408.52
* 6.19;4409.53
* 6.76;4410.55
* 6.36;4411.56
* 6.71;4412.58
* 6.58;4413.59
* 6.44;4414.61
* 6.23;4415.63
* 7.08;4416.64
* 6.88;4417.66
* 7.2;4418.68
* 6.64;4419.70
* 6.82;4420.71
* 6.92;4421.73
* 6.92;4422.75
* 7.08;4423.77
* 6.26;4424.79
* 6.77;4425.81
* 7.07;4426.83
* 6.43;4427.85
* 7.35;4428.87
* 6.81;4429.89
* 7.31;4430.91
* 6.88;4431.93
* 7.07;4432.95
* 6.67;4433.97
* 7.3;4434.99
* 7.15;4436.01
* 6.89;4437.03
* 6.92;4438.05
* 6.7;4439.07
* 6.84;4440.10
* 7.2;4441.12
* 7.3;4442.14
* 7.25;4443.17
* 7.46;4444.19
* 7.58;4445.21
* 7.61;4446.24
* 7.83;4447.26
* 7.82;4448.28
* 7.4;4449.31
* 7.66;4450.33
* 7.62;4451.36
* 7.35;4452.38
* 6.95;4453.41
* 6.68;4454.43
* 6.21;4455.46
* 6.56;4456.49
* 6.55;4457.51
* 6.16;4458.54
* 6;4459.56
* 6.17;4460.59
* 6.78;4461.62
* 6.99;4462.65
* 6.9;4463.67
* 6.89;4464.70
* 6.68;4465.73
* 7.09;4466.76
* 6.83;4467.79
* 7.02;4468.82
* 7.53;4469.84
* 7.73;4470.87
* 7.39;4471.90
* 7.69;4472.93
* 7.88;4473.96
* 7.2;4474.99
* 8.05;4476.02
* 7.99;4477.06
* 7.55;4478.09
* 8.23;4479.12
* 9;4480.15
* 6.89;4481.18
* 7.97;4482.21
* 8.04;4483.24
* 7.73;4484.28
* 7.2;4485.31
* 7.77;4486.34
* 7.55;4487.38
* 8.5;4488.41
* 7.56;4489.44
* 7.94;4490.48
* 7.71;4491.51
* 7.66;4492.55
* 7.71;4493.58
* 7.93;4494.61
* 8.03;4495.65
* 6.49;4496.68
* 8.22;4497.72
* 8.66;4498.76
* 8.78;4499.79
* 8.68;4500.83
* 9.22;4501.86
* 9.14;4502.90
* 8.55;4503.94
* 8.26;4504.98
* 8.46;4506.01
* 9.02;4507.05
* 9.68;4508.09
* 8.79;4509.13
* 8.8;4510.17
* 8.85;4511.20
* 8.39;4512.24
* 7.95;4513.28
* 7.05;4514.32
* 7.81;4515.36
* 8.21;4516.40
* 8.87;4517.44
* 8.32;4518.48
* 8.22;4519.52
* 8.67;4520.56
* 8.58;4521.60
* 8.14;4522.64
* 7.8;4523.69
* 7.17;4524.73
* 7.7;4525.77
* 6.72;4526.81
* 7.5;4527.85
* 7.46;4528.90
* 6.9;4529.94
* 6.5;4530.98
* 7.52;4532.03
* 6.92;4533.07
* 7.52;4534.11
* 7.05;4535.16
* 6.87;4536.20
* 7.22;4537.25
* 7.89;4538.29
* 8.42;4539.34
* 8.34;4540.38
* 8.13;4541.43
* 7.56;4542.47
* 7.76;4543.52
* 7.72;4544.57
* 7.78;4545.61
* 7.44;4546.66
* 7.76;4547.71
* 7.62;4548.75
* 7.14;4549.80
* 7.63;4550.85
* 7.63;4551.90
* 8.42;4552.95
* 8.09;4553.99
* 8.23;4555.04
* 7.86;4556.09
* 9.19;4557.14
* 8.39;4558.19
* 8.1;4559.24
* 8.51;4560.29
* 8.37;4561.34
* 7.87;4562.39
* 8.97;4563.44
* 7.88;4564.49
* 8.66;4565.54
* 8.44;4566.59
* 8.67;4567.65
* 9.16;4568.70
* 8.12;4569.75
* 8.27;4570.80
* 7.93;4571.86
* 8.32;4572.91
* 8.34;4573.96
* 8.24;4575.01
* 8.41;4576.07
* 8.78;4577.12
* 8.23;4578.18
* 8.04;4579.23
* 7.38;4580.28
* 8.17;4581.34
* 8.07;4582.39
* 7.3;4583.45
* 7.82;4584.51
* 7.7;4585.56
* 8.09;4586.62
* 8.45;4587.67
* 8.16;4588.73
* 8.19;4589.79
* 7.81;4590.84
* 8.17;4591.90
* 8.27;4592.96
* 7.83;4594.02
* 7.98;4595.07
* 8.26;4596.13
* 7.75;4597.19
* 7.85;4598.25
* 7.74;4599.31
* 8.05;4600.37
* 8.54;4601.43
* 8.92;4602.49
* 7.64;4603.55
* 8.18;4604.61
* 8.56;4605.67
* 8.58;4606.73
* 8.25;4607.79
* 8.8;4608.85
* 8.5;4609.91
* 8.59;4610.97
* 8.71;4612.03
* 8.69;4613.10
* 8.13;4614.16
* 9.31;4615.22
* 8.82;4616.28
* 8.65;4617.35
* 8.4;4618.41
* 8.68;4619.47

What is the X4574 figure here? -0.07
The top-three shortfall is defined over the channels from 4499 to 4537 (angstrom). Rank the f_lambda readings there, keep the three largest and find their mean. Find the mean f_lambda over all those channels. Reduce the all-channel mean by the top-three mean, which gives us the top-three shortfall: -1.3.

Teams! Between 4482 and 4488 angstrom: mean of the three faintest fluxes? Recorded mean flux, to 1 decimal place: 7.5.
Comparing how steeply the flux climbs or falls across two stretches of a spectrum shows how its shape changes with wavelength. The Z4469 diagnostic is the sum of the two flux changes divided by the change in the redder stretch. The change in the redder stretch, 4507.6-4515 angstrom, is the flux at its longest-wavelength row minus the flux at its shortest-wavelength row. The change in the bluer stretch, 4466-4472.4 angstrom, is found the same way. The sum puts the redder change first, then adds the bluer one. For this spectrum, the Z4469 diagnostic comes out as 1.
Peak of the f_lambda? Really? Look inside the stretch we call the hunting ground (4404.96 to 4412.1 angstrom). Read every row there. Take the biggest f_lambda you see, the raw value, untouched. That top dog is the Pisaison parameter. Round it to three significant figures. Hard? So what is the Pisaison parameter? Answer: 6.99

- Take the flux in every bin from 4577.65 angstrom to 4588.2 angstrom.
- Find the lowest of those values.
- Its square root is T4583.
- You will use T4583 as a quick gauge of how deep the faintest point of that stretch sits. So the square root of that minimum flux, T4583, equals 2.70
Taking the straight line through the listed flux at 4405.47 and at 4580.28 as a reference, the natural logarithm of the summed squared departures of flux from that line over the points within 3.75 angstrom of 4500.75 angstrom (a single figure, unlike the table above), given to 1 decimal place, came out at 3.4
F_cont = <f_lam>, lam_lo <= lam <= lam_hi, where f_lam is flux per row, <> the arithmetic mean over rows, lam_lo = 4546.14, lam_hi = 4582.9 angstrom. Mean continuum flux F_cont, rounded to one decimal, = 8.2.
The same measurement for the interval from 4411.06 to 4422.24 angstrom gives 6.7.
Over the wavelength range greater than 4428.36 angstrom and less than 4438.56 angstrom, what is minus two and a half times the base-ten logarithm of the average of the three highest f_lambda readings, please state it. -2.16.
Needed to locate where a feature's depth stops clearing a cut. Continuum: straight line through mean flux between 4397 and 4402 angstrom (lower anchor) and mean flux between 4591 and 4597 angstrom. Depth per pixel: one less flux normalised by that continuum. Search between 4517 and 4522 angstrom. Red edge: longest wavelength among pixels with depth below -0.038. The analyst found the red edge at 4521.60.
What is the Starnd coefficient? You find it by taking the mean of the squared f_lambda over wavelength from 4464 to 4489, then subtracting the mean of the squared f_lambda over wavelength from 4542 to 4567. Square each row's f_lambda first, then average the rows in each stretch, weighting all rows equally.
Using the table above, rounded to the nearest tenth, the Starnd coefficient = -6.9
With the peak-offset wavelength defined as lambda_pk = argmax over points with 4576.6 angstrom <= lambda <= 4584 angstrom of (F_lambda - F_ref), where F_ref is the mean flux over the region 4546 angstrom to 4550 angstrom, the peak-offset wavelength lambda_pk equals 4577.12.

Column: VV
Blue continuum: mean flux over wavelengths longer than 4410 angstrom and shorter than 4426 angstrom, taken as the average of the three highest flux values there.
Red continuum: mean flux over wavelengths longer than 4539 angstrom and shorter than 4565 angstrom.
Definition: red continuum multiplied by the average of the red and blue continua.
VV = 61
